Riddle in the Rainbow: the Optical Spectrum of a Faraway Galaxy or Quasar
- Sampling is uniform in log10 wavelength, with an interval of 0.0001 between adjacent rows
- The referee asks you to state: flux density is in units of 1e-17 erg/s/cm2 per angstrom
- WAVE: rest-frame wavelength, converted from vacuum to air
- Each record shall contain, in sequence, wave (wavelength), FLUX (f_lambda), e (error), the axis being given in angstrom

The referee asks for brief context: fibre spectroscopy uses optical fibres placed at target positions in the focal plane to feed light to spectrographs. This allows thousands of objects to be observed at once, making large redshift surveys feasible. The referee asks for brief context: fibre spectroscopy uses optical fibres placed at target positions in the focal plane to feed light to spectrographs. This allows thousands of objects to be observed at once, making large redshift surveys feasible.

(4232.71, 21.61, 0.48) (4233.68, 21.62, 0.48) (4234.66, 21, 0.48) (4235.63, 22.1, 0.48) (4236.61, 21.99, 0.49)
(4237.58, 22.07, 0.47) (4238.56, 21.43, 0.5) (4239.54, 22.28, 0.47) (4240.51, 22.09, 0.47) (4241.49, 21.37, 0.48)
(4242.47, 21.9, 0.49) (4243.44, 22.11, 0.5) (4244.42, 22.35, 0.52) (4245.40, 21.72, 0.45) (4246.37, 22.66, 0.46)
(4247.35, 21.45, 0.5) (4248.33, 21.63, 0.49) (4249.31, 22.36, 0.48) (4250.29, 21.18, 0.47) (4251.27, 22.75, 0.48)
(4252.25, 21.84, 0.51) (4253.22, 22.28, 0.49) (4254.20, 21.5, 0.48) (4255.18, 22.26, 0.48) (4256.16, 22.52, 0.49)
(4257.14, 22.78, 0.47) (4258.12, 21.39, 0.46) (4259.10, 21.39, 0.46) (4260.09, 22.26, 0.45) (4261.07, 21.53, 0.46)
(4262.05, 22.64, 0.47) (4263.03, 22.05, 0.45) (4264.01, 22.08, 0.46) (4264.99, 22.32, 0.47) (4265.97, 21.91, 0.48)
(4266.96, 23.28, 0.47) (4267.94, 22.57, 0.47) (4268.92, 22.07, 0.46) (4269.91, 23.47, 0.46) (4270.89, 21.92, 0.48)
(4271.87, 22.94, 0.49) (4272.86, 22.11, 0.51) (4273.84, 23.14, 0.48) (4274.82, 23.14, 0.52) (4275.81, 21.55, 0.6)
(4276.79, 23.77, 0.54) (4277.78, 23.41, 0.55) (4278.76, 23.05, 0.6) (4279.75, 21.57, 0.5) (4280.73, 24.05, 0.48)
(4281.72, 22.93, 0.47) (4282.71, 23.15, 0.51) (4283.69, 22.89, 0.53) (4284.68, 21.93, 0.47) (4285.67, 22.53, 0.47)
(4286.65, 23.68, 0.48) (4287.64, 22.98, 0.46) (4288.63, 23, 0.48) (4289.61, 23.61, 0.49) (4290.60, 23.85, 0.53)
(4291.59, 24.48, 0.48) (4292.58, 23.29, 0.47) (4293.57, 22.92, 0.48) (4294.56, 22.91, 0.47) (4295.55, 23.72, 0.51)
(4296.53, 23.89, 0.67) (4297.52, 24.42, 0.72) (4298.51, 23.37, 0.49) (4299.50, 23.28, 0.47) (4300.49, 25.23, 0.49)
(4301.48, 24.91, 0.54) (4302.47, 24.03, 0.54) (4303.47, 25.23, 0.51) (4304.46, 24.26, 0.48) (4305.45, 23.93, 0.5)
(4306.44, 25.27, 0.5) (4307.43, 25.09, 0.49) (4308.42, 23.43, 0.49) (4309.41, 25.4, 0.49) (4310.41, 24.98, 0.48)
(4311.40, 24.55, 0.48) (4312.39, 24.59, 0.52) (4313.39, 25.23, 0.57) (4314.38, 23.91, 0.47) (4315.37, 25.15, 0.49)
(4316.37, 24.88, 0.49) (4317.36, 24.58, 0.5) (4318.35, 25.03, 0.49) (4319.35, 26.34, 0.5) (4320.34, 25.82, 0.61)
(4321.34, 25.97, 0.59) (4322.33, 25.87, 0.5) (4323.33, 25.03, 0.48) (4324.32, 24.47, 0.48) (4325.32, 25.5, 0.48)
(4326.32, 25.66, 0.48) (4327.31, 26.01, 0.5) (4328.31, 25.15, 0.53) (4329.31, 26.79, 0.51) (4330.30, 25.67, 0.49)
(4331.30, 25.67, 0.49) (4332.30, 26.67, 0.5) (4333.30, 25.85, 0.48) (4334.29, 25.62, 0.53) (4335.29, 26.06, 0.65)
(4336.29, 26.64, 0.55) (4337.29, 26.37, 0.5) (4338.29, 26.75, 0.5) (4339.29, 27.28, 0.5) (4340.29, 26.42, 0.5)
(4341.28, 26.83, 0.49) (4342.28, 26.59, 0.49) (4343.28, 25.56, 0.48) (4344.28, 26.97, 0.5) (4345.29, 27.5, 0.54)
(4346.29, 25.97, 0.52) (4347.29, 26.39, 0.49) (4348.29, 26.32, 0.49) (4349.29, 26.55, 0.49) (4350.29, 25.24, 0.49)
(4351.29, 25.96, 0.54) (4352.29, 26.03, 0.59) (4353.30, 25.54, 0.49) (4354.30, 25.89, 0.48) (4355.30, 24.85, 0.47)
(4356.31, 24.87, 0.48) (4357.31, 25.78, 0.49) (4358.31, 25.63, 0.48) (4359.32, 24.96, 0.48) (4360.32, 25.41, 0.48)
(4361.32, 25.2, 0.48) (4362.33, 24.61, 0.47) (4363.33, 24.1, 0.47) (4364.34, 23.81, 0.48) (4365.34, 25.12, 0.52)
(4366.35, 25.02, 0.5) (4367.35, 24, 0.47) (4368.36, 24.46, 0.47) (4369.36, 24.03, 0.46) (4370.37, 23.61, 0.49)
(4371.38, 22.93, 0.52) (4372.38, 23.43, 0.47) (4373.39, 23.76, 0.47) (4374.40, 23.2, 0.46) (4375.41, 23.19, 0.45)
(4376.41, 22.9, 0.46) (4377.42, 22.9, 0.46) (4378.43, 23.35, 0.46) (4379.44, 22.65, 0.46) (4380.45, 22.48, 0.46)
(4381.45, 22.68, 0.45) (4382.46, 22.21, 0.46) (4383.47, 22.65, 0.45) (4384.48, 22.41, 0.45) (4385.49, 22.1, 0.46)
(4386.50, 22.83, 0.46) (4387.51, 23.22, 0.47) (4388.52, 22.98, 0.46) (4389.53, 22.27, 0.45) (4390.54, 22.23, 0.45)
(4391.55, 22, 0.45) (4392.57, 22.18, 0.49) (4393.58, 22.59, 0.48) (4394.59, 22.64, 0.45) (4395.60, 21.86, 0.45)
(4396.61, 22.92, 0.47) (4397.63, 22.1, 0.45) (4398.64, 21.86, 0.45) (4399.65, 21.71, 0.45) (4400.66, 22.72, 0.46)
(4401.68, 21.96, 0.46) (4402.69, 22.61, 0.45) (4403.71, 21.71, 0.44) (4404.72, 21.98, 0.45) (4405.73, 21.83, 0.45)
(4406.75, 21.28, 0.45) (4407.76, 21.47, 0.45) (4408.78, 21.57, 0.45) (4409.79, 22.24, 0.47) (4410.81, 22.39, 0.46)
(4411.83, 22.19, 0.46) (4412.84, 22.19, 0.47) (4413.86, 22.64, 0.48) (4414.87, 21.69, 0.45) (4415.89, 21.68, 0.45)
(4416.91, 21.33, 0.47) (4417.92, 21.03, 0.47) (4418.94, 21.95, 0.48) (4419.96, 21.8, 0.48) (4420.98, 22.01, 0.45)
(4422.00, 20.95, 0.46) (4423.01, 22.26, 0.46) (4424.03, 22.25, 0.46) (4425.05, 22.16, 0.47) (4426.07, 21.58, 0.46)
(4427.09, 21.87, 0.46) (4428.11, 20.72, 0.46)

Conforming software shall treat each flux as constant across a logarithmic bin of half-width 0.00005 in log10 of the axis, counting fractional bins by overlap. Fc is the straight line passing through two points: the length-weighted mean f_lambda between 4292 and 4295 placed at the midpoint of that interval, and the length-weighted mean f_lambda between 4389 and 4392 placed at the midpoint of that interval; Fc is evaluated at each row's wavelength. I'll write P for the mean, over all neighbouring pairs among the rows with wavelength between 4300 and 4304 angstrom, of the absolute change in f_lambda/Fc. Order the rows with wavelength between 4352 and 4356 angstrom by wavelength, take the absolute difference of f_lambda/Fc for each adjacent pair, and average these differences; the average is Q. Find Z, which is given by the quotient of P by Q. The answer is 1.3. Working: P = 0.0347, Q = 0.028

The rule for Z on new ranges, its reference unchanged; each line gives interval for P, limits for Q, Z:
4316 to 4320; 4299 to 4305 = 0.7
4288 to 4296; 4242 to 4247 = 1.1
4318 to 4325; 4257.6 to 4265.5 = 1.1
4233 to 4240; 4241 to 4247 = 1.1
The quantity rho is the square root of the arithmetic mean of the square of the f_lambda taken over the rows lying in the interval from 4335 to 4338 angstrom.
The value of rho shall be 26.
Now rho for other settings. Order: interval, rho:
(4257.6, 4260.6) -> 22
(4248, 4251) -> 22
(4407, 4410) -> 22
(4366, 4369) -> 24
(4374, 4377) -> 23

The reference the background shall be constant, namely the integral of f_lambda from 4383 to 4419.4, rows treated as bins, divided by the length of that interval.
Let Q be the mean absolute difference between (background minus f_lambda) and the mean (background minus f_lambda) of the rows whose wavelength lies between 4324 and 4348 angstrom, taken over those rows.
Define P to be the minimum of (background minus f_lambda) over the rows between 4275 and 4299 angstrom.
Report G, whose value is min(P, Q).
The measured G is -2.3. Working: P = -2.3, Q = 0.58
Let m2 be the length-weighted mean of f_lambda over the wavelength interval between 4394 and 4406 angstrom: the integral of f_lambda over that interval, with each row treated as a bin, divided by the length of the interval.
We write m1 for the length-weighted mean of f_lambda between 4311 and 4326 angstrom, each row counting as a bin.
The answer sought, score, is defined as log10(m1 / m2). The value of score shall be 0.05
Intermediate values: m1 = 25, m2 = 22.2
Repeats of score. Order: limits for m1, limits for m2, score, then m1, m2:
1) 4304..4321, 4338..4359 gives -0.02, 25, 26.1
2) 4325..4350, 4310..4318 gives 0.03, 26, 24.8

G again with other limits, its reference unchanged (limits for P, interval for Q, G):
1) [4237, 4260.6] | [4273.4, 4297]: -0.6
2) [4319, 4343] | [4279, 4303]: -5.1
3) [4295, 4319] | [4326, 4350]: -3.3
